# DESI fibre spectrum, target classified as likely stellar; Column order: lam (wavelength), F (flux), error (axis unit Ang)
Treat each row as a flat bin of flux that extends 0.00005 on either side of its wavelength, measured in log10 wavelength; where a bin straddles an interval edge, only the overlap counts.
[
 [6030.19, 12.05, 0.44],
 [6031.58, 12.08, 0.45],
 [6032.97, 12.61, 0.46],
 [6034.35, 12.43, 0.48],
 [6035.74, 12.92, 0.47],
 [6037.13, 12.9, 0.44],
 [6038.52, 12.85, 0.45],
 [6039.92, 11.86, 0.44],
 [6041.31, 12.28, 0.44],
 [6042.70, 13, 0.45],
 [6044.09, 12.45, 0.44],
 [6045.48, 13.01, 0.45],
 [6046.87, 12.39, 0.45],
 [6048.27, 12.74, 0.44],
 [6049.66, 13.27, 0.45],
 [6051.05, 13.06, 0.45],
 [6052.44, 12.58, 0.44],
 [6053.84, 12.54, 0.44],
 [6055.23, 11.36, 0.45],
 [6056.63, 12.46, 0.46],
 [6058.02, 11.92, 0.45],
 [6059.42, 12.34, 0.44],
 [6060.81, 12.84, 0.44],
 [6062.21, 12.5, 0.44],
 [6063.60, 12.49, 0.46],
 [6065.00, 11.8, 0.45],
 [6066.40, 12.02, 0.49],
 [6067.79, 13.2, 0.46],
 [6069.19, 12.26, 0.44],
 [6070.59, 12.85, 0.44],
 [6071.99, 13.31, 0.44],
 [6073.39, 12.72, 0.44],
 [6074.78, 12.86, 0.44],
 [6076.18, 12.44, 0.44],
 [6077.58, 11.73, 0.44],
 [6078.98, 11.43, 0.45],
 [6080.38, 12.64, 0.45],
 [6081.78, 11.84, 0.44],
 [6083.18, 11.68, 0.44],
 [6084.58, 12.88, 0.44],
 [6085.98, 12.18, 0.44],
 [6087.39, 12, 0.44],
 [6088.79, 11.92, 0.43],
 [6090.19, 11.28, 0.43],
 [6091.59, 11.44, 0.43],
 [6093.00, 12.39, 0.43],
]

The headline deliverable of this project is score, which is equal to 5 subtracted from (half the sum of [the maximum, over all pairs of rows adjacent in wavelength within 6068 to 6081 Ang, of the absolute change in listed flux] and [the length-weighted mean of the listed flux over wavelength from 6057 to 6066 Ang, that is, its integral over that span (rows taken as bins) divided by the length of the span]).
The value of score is 1.76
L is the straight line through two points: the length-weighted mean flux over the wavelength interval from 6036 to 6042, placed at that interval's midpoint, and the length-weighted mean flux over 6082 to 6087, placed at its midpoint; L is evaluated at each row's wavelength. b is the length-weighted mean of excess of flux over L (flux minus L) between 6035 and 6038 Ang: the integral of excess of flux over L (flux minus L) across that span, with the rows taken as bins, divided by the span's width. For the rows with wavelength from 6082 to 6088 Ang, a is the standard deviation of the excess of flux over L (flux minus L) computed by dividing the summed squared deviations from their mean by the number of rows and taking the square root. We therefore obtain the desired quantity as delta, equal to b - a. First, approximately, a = 0.44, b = 0.4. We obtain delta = 0.0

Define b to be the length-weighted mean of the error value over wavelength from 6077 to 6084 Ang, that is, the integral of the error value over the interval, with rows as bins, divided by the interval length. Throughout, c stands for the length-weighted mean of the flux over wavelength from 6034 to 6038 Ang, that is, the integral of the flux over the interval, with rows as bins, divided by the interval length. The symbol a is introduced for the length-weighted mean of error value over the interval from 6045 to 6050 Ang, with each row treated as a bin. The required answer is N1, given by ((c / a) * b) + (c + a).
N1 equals 25.9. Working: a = 0.447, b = 0.444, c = 12.8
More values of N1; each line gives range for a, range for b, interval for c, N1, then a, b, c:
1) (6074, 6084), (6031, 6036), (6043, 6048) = 26.4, 0.443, 0.466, 12.7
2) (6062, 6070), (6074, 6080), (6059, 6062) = 25.3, 0.458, 0.443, 12.6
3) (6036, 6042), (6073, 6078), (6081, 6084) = 24.0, 0.444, 0.441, 11.8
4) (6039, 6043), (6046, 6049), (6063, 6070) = 25.2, 0.442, 0.445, 12.4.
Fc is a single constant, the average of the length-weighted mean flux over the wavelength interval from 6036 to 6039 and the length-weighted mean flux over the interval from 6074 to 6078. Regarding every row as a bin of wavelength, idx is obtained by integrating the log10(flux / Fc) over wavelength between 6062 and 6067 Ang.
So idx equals -0.08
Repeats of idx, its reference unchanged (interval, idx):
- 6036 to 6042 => -0.03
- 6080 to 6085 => -0.08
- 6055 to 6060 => -0.10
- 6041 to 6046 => 0.01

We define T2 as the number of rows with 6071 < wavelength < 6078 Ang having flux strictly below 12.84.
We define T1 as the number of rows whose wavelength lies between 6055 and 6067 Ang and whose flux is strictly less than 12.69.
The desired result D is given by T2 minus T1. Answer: -5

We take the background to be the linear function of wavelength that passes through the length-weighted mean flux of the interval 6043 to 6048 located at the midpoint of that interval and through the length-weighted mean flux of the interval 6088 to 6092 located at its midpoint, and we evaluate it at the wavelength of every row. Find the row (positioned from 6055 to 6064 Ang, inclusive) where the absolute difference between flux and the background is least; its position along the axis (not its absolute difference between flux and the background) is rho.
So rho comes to 6059.42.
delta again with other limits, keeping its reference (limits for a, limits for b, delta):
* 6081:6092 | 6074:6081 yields -0.5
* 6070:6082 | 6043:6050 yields -0.2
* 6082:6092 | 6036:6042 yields -0.5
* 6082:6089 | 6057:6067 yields -0.5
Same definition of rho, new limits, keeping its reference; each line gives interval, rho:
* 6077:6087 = 6081.78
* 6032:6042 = 6038.52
